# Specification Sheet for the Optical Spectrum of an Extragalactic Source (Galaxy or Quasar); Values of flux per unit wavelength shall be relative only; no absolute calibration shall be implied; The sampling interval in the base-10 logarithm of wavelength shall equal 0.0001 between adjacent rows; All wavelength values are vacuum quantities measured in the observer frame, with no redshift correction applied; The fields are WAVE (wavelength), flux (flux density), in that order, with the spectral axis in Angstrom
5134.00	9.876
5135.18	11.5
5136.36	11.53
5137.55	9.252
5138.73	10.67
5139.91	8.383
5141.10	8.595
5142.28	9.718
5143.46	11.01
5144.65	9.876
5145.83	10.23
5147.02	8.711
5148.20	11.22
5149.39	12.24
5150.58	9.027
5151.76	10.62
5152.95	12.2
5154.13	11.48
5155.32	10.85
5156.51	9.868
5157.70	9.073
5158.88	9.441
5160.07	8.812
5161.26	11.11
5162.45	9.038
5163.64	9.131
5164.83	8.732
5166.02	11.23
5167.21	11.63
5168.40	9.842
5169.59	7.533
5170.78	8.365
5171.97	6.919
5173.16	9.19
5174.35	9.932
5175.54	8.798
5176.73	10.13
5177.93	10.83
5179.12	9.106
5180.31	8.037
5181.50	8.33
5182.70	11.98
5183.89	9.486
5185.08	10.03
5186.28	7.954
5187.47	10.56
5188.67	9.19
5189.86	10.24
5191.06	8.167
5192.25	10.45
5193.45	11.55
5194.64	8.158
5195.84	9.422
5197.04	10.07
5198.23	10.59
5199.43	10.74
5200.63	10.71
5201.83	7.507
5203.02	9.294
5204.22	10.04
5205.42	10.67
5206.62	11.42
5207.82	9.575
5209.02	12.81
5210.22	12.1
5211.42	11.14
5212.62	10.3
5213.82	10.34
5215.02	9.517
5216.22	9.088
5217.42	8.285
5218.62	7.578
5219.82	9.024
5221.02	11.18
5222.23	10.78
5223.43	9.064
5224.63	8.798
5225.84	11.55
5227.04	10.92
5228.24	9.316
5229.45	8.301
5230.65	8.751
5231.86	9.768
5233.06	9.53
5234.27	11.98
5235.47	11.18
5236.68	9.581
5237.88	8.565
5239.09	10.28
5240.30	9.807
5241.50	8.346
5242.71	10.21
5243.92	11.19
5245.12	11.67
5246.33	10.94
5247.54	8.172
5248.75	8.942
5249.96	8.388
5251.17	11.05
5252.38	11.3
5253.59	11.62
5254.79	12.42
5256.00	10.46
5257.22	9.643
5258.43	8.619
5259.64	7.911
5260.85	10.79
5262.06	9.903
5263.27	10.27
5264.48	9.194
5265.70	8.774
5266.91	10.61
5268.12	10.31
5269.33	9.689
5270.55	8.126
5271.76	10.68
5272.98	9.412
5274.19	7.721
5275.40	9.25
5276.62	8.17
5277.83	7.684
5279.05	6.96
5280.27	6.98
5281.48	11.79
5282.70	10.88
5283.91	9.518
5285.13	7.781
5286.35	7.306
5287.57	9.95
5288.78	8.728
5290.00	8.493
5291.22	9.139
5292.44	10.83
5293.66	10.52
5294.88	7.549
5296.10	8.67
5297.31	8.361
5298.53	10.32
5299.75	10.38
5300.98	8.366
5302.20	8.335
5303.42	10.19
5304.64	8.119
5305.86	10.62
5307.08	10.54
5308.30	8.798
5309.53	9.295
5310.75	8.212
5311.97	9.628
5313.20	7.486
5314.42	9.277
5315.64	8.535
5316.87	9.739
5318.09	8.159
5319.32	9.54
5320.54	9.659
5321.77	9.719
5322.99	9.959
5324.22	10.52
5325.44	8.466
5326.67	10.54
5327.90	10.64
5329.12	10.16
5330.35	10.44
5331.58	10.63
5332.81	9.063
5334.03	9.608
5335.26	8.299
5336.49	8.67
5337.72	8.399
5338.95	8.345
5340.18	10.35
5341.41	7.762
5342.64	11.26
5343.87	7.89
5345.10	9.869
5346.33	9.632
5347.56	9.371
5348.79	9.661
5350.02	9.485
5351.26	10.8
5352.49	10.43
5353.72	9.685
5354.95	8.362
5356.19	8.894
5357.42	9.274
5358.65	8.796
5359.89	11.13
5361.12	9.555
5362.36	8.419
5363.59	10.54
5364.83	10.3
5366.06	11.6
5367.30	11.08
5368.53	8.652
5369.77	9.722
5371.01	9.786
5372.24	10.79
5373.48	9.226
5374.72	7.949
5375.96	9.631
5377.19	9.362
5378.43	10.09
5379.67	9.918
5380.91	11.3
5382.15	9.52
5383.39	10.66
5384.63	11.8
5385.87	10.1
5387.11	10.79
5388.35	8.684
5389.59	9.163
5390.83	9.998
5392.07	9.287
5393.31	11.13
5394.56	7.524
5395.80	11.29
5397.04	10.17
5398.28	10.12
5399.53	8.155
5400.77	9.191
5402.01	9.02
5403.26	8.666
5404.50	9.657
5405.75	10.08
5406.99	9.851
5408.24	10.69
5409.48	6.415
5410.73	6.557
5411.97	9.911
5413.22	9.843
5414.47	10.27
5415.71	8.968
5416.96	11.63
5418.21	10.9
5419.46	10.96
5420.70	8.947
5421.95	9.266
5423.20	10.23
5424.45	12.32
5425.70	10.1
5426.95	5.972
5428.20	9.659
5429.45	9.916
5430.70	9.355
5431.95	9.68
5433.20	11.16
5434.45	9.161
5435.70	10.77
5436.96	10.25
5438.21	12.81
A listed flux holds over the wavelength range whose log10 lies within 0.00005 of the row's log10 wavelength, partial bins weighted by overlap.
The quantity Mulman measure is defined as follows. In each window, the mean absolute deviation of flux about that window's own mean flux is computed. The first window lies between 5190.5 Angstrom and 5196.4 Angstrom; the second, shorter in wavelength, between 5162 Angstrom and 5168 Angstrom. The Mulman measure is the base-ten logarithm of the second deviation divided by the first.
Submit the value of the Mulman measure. 0.01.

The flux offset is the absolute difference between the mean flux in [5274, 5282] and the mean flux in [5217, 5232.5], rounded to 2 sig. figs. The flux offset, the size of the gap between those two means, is 1.1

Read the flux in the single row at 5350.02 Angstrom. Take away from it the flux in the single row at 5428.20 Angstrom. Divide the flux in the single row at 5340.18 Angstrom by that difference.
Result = -59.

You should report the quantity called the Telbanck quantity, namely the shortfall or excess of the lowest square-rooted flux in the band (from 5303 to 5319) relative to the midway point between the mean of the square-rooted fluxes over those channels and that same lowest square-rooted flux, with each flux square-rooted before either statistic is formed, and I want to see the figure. -0.140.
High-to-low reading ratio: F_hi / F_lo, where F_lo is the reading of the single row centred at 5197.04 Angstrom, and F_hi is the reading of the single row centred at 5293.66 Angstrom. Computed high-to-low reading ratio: 1.04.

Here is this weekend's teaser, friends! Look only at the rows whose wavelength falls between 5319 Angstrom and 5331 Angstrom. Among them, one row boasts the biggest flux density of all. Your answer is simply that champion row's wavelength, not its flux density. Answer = 5327.90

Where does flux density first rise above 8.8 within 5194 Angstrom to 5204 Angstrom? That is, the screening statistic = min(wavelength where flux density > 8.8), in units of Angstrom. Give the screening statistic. 5195.84 Angstrom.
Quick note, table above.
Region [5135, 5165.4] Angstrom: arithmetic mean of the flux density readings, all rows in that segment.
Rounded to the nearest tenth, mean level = 10.1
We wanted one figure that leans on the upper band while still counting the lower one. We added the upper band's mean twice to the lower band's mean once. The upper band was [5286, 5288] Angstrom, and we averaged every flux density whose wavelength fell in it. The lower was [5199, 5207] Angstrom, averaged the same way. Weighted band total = 27.3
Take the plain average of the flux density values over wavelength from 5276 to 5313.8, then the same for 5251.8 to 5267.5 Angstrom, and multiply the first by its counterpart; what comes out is 91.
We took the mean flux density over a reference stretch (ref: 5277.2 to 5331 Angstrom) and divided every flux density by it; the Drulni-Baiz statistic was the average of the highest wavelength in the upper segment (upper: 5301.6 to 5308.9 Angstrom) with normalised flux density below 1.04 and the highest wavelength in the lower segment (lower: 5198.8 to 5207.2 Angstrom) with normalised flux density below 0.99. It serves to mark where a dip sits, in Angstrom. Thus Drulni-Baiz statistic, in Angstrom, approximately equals 5255.1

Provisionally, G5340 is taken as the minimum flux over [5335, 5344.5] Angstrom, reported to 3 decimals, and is 7.762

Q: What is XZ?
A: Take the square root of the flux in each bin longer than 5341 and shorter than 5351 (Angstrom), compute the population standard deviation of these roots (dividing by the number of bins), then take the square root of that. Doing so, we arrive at 0.41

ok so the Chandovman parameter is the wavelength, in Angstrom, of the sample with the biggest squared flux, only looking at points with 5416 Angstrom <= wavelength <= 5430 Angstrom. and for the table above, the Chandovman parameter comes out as 5424.45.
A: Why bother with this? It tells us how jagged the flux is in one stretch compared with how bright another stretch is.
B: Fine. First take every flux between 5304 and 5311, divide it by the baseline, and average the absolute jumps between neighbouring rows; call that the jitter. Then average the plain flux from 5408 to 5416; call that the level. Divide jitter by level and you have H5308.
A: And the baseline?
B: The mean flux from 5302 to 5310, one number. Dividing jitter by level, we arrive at 0.0140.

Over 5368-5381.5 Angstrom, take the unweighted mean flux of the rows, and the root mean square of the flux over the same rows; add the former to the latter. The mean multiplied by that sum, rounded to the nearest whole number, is 188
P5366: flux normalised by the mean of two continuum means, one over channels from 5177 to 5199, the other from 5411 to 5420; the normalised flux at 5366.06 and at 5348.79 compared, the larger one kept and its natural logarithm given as 0.15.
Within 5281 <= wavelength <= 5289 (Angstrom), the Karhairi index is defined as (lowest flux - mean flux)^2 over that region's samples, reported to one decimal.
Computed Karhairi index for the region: 4.5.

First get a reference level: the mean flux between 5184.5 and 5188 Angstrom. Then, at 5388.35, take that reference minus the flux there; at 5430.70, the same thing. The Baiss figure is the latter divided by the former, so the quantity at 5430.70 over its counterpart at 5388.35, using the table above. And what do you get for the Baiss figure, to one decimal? 0.2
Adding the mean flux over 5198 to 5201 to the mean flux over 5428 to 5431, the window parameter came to 20.3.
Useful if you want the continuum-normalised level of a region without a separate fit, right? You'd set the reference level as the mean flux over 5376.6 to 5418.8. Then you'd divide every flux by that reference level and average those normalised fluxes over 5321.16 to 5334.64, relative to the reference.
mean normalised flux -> 1.03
